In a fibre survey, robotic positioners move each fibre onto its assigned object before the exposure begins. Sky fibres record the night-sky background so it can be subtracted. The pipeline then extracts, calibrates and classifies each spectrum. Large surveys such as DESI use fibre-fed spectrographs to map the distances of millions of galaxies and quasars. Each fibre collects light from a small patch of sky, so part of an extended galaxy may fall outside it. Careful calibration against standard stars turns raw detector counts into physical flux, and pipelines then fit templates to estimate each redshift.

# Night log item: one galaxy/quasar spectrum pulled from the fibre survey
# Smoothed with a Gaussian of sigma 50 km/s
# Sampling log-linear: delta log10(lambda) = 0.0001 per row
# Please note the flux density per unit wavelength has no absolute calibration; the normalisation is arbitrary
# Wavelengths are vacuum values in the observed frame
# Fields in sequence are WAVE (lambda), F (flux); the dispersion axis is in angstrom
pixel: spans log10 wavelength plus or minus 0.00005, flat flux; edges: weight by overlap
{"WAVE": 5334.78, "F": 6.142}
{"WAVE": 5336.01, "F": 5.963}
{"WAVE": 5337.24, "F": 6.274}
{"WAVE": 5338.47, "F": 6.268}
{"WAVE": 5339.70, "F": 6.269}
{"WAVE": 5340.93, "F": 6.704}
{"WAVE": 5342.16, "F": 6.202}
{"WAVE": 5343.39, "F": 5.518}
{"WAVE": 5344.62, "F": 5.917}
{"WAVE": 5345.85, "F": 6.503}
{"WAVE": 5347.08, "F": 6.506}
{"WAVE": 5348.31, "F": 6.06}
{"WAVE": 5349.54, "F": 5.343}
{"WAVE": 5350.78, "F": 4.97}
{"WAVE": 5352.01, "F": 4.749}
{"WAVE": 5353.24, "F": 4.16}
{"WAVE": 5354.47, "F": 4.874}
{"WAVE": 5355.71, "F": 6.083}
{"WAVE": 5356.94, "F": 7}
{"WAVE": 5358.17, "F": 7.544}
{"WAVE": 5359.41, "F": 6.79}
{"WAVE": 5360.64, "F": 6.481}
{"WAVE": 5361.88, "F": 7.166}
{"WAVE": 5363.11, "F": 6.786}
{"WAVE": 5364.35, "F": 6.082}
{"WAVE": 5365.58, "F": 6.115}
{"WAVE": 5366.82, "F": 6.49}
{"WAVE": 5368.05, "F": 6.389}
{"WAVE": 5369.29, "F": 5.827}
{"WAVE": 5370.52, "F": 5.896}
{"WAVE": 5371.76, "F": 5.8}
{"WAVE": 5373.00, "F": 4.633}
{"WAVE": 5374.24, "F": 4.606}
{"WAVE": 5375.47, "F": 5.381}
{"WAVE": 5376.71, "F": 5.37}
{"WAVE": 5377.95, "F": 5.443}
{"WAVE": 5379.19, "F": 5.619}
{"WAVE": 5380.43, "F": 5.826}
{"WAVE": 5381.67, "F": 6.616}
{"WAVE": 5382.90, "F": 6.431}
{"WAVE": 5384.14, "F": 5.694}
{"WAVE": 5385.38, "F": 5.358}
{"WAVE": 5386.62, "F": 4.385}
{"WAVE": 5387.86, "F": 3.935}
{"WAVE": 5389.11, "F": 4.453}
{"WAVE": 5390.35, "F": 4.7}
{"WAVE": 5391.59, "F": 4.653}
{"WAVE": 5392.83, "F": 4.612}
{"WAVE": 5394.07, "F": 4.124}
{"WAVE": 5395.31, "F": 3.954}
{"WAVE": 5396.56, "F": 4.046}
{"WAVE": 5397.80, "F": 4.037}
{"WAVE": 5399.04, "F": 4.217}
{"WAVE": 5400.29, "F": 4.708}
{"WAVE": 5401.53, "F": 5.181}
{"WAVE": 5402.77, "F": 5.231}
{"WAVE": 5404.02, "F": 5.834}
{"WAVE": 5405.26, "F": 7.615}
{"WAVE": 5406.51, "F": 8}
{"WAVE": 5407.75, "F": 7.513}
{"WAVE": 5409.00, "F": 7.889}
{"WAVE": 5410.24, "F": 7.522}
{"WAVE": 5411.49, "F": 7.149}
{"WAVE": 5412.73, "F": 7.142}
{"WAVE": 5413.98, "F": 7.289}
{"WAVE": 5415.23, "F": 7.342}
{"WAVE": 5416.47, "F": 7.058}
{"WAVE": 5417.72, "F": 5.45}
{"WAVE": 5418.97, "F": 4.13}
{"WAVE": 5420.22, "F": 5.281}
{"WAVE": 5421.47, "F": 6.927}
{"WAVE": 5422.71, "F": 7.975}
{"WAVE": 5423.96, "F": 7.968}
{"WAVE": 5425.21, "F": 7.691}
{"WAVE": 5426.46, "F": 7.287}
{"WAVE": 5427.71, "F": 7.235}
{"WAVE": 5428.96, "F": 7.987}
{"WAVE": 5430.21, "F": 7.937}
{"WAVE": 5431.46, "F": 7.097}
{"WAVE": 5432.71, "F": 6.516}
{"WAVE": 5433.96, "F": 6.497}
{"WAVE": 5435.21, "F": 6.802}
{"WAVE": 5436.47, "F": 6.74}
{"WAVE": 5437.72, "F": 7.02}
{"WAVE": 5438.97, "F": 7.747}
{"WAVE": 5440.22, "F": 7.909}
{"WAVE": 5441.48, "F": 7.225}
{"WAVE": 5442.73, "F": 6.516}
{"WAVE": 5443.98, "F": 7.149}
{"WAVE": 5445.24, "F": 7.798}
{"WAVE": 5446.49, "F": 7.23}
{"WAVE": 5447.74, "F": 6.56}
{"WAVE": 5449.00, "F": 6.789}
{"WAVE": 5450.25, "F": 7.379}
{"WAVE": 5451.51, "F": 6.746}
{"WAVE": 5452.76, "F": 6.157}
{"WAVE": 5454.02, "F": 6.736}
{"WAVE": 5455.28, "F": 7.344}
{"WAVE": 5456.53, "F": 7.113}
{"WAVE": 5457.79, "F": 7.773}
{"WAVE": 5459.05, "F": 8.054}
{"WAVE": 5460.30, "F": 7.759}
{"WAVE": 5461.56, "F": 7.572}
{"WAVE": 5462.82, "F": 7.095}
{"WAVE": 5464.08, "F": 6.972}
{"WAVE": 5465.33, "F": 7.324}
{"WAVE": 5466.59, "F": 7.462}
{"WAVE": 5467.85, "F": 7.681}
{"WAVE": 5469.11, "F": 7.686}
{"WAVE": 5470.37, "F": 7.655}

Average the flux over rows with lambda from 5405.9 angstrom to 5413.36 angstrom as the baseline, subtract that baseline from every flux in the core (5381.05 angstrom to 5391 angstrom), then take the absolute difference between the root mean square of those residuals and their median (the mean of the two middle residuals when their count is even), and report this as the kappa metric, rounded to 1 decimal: 5.0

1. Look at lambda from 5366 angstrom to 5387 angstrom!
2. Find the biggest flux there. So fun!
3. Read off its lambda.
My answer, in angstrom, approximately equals 5381.67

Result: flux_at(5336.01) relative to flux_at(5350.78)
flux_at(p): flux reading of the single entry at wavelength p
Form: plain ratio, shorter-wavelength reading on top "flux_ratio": 1.20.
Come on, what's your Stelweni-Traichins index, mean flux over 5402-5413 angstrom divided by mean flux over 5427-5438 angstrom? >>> 1.00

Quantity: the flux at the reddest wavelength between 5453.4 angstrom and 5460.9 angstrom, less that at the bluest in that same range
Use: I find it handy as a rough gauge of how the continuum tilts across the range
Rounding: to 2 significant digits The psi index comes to 1.0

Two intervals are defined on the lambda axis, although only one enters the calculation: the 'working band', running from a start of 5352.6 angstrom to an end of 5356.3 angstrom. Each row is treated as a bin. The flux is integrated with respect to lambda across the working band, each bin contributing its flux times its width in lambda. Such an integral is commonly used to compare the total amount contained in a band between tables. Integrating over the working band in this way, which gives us 18.6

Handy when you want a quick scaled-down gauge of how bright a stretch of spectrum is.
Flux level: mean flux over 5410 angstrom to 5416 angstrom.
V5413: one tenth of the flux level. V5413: 0.73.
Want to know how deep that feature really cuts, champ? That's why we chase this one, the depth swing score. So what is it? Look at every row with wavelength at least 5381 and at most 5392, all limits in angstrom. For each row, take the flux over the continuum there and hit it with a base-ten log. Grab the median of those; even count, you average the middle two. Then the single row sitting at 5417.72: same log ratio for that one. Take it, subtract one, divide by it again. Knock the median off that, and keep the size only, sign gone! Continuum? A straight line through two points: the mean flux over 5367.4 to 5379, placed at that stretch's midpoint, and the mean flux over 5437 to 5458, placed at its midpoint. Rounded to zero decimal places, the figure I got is 15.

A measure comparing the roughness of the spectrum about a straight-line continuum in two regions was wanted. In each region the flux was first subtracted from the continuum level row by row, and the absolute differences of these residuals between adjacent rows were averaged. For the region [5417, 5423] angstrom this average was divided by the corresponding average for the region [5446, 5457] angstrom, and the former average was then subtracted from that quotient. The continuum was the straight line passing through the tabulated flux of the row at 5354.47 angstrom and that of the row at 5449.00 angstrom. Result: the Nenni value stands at 1.2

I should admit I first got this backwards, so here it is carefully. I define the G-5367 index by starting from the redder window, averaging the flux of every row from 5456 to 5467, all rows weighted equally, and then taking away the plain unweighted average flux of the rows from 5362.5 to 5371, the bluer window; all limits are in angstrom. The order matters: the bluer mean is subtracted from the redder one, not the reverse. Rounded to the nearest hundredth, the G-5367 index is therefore 1.23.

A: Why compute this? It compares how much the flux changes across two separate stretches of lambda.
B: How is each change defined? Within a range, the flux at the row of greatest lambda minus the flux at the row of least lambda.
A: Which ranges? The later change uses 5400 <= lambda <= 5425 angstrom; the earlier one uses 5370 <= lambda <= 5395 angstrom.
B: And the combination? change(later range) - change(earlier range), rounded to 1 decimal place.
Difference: 5.0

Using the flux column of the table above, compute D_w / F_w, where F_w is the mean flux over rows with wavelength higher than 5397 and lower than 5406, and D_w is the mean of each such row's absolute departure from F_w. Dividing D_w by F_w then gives 0.159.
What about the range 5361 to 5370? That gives 0.054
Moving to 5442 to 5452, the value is 0.052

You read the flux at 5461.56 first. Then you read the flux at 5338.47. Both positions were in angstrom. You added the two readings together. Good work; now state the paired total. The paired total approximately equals 13.8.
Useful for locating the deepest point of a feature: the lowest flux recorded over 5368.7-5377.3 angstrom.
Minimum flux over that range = 4.606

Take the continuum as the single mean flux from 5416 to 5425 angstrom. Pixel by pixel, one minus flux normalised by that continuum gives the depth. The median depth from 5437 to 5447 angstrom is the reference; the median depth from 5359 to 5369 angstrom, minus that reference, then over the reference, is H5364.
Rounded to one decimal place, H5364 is -0.9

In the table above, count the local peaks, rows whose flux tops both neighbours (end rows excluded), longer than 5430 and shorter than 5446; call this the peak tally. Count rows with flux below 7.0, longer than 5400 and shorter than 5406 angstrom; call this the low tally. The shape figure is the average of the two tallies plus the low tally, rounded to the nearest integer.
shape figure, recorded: 7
